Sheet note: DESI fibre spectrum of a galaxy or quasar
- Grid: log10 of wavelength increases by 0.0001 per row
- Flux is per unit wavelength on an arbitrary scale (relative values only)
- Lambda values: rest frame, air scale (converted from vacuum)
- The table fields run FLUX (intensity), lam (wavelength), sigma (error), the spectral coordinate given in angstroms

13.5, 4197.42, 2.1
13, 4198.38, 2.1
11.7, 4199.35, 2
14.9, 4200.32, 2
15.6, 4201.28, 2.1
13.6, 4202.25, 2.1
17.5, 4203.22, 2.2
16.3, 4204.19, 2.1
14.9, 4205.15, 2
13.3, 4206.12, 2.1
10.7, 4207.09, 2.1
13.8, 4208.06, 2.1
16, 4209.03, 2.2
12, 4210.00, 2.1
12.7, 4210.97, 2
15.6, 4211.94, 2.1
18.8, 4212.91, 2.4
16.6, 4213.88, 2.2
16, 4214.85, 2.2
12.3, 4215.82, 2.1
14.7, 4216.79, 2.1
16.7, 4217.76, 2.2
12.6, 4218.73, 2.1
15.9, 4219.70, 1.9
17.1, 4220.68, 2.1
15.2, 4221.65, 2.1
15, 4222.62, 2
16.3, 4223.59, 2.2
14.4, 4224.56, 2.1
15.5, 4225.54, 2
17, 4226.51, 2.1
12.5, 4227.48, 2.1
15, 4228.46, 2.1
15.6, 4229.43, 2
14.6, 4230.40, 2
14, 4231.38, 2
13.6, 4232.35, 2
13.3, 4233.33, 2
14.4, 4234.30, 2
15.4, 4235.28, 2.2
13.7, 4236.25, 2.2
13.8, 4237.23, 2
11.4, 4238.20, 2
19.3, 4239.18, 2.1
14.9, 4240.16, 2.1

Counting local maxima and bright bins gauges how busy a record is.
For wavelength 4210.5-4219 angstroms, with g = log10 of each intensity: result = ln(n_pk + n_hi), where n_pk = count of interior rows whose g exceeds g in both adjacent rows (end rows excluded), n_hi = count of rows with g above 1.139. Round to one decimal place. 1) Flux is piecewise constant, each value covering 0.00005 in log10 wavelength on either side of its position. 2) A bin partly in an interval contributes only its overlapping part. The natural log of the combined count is 2.1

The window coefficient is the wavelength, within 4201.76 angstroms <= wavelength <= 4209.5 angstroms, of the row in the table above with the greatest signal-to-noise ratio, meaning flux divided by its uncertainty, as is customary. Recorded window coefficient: 4203.22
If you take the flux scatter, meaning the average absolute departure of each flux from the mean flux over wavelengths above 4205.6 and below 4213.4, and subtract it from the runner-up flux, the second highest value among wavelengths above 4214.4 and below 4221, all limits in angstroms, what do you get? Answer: 14.7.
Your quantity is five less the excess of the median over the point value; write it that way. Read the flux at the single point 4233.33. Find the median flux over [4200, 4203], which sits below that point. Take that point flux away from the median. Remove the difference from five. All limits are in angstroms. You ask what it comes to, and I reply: 3.4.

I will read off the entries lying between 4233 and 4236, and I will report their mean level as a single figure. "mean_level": 14.4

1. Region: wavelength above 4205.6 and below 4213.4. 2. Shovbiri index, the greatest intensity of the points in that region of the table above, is 18.8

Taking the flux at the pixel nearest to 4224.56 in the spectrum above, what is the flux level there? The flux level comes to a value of 14.4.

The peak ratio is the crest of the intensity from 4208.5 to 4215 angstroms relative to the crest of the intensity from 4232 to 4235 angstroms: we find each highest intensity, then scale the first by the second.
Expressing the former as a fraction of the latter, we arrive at 1.31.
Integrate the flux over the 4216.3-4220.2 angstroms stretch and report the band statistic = 58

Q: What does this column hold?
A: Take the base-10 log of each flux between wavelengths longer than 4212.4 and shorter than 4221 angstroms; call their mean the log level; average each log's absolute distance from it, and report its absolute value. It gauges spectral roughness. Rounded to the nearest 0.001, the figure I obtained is 0.047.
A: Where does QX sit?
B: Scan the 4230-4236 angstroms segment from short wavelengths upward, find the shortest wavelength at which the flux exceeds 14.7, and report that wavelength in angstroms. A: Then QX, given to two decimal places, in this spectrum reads 4235.28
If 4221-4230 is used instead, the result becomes 4221.65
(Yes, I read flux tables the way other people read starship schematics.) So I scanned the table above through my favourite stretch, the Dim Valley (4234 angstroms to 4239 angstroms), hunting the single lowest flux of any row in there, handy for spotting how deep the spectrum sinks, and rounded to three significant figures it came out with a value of 11.4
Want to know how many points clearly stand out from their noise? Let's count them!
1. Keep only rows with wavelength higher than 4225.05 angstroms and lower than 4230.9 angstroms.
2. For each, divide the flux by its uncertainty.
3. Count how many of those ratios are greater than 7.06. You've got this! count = 5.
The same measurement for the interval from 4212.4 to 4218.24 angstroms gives 4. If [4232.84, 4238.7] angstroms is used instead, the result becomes 1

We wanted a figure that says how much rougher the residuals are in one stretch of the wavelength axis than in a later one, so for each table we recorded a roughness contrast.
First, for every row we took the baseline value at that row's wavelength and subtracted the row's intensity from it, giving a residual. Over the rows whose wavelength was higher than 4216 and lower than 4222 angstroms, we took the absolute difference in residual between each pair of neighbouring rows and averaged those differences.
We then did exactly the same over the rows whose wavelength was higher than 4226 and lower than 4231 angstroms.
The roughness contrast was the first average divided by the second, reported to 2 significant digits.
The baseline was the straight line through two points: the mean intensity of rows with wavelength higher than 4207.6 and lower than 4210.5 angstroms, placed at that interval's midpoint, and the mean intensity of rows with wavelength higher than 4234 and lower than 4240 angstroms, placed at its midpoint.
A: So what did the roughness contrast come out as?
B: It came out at 1.2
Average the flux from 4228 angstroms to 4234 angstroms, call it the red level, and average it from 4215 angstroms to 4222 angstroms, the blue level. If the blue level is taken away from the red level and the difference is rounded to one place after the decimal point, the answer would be -0.6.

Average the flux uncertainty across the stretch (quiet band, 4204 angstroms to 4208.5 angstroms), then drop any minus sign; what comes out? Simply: 2.080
